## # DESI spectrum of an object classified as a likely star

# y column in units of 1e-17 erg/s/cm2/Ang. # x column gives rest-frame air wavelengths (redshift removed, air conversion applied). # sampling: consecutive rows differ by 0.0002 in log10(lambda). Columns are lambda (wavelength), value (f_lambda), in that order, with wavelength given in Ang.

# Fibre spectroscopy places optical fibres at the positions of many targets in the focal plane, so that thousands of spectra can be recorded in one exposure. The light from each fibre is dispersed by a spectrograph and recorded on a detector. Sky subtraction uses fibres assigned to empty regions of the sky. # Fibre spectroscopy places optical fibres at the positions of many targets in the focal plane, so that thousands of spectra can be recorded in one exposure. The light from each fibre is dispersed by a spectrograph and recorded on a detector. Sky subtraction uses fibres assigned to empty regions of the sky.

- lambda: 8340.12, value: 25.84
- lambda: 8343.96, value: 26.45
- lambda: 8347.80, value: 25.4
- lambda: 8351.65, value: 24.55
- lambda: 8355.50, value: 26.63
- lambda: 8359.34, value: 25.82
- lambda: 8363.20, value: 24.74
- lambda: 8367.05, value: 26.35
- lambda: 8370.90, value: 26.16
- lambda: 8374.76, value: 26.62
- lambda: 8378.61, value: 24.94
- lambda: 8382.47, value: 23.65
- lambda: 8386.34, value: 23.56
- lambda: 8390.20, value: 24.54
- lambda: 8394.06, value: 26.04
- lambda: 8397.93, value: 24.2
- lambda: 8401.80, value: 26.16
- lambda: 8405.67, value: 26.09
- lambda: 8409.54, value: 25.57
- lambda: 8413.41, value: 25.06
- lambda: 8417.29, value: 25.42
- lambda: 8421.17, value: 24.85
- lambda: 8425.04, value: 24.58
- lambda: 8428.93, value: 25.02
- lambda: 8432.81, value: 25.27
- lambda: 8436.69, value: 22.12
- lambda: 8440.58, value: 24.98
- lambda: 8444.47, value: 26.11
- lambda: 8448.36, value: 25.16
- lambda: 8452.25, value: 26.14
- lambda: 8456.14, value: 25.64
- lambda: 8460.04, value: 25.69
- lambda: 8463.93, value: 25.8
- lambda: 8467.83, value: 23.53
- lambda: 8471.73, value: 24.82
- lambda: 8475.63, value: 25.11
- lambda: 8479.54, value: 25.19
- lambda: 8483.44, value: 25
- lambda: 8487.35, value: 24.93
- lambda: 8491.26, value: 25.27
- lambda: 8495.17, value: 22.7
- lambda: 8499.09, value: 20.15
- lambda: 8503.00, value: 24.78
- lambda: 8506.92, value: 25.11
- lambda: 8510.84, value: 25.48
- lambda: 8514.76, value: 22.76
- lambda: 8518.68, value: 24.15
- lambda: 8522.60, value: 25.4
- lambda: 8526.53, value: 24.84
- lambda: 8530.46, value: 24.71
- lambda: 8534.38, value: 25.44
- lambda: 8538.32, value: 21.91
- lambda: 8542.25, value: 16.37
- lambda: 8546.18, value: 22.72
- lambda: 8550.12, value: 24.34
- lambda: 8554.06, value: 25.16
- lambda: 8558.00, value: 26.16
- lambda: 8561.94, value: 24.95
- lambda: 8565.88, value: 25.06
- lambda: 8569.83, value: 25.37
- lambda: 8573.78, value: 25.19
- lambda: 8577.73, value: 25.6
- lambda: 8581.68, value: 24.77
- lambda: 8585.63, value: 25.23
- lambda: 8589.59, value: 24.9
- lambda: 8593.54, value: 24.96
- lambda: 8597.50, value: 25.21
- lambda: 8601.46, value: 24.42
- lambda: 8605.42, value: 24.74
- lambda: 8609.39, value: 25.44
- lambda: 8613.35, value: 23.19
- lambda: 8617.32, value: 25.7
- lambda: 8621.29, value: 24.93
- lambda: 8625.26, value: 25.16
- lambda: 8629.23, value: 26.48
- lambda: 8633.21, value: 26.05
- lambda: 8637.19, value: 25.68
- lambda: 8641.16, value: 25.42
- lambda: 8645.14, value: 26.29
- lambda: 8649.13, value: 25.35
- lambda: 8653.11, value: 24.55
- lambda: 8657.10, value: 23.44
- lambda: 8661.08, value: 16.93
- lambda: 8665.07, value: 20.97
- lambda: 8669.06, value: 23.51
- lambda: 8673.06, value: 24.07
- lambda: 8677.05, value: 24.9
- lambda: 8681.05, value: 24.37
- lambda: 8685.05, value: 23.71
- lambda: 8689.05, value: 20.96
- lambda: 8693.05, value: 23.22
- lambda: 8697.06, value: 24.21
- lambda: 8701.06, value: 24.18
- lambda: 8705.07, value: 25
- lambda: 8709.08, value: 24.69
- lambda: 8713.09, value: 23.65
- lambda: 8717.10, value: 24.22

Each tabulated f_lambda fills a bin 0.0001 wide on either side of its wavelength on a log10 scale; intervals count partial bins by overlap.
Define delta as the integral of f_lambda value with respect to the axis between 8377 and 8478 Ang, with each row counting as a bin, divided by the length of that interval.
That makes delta 25.0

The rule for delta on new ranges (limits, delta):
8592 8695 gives 24.2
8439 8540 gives 24.7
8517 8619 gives 24.5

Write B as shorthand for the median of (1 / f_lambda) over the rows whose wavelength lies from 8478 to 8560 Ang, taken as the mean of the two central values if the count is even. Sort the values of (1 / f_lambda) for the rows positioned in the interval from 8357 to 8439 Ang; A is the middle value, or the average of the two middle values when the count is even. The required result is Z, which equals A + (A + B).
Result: 0.120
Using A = 0.0399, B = 0.0403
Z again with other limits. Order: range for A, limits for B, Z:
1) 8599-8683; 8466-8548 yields 0.121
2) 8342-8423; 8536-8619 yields 0.119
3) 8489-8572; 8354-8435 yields 0.120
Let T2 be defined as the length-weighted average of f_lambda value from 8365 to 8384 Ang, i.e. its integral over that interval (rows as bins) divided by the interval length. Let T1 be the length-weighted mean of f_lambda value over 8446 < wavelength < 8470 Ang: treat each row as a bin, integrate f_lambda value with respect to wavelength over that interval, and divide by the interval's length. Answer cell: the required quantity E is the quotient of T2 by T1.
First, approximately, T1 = 25.3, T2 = 25.6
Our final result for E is 1.01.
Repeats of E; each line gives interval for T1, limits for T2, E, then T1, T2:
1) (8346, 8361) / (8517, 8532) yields 0.97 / 25.6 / 24.8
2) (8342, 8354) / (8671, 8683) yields 0.96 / 25.5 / 24.4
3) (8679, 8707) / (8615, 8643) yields 1.08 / 23.7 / 25.6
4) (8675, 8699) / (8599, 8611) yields 1.06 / 23.6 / 24.9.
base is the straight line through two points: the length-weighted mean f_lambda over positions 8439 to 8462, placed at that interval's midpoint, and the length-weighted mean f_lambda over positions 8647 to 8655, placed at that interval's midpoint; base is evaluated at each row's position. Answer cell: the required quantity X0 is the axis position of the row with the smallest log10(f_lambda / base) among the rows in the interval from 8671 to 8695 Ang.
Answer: 8689.05 Ang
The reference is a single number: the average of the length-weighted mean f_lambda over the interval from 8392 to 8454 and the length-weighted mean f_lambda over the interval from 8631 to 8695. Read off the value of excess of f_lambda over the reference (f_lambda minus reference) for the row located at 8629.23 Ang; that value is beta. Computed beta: 2.04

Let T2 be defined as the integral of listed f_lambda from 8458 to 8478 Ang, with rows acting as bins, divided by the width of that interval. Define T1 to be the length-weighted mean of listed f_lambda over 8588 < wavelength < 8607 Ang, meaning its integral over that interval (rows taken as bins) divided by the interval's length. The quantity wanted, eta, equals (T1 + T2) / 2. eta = 24.9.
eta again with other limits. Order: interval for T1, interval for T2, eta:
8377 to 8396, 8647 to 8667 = 23.4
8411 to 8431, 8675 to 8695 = 24.2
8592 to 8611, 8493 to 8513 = 24.3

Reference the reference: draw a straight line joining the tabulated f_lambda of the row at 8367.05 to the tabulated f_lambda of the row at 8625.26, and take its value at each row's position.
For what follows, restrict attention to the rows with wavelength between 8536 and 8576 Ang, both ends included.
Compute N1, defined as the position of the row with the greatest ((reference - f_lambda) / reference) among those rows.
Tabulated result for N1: 8542.25 Ang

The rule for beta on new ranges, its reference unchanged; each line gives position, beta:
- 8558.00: 1.72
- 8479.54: 0.75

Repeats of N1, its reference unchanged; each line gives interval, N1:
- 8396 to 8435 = 8397.93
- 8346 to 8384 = 8382.47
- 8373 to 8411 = 8386.34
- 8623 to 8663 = 8661.08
